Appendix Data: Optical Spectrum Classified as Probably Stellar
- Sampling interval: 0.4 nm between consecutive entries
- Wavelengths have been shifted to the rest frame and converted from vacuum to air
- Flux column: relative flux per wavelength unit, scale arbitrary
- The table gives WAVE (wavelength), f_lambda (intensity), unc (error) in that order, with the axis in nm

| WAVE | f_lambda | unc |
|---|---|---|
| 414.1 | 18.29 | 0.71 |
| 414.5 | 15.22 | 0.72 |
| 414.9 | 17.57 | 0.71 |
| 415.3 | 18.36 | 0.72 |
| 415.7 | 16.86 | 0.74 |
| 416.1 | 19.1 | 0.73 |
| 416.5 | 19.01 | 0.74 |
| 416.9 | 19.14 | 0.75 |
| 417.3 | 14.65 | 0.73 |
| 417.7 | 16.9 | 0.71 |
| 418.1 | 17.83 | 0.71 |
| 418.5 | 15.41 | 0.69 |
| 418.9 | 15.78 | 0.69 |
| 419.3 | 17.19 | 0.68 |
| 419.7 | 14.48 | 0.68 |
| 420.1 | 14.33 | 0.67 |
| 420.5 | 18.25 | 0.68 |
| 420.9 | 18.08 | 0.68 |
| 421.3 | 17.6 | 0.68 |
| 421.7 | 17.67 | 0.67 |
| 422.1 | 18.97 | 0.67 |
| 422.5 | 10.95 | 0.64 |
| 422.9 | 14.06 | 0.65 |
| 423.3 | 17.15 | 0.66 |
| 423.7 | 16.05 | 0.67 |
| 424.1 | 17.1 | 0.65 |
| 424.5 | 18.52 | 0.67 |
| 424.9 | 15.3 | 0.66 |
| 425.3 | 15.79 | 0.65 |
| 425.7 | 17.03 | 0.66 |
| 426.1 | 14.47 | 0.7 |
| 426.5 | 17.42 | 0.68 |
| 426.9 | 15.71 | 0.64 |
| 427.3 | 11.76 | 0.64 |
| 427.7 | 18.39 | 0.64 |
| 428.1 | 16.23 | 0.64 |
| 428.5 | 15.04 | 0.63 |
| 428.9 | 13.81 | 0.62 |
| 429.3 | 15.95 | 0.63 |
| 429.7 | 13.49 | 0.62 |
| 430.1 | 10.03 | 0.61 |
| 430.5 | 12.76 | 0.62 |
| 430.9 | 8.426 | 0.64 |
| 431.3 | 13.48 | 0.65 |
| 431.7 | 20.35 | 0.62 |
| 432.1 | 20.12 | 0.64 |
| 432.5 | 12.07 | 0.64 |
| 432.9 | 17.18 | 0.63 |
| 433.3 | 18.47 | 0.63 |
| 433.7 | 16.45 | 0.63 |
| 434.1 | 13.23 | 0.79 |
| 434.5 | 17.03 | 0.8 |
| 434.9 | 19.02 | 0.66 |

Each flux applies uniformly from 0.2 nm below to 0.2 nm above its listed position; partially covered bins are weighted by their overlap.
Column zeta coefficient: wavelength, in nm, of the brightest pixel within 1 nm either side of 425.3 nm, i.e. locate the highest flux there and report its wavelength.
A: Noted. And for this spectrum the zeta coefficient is 424.5 nm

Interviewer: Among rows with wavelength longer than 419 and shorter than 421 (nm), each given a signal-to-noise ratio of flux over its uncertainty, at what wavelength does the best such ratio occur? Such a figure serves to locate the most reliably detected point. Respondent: 420.5 nm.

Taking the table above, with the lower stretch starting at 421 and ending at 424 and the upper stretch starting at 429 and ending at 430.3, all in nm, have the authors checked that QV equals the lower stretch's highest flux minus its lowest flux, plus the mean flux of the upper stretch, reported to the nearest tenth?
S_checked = 21.2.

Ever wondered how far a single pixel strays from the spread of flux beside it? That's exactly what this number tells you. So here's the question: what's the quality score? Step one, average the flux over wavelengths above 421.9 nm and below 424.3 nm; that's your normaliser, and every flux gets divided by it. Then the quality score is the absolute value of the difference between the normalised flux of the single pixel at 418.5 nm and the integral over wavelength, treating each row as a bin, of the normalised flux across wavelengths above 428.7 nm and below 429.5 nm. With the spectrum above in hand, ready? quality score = 0.22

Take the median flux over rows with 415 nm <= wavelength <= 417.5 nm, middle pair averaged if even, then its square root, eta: 4.32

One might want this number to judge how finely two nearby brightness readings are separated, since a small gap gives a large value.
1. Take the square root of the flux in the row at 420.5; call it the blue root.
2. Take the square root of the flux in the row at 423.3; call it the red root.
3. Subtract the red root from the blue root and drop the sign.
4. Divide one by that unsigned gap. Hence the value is 7.6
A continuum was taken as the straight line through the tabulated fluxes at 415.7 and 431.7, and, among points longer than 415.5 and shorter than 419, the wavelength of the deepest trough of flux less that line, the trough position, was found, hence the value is 417.3 nm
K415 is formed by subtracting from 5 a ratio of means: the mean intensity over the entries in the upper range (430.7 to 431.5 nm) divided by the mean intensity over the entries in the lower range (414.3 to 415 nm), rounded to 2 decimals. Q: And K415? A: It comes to 4.33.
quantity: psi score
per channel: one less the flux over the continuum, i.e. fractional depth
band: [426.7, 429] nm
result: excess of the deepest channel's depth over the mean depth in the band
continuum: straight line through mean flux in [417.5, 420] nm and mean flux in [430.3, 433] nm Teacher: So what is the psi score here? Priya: 0.23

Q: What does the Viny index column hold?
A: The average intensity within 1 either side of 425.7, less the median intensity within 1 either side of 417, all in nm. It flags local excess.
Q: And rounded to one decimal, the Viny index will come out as -3.0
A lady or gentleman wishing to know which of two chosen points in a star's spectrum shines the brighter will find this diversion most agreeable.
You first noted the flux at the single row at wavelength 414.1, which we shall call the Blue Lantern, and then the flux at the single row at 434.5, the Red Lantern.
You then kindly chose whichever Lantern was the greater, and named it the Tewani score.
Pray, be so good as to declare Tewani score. 18.3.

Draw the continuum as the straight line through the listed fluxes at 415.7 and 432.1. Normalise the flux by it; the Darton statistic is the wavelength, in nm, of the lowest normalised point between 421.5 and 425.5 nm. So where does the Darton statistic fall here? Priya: 422.5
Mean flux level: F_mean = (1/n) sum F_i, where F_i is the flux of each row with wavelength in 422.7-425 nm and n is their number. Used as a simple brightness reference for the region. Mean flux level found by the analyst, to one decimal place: 16.4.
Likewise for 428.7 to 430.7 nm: 13.2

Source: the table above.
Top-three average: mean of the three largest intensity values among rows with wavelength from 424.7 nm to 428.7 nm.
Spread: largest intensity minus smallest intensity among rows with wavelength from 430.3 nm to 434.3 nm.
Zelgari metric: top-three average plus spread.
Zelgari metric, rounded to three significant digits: 29.5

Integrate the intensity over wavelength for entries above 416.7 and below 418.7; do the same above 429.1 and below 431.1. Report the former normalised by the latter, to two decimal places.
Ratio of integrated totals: 1.38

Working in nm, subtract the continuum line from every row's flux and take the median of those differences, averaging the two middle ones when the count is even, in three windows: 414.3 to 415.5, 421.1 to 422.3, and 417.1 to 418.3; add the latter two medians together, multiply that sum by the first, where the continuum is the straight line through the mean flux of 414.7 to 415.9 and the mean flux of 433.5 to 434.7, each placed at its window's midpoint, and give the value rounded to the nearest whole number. 0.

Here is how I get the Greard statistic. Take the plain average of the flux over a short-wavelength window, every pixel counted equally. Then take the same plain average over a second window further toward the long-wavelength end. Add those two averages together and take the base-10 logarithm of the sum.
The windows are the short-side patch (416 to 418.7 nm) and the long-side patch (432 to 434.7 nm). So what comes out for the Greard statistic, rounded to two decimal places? 1.53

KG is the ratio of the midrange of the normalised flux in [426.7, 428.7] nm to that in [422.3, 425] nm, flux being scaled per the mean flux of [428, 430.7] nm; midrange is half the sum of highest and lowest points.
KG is 1.02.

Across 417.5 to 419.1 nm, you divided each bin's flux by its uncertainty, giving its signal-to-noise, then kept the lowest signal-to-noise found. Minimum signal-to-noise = 22.3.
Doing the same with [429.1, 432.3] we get 13.2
